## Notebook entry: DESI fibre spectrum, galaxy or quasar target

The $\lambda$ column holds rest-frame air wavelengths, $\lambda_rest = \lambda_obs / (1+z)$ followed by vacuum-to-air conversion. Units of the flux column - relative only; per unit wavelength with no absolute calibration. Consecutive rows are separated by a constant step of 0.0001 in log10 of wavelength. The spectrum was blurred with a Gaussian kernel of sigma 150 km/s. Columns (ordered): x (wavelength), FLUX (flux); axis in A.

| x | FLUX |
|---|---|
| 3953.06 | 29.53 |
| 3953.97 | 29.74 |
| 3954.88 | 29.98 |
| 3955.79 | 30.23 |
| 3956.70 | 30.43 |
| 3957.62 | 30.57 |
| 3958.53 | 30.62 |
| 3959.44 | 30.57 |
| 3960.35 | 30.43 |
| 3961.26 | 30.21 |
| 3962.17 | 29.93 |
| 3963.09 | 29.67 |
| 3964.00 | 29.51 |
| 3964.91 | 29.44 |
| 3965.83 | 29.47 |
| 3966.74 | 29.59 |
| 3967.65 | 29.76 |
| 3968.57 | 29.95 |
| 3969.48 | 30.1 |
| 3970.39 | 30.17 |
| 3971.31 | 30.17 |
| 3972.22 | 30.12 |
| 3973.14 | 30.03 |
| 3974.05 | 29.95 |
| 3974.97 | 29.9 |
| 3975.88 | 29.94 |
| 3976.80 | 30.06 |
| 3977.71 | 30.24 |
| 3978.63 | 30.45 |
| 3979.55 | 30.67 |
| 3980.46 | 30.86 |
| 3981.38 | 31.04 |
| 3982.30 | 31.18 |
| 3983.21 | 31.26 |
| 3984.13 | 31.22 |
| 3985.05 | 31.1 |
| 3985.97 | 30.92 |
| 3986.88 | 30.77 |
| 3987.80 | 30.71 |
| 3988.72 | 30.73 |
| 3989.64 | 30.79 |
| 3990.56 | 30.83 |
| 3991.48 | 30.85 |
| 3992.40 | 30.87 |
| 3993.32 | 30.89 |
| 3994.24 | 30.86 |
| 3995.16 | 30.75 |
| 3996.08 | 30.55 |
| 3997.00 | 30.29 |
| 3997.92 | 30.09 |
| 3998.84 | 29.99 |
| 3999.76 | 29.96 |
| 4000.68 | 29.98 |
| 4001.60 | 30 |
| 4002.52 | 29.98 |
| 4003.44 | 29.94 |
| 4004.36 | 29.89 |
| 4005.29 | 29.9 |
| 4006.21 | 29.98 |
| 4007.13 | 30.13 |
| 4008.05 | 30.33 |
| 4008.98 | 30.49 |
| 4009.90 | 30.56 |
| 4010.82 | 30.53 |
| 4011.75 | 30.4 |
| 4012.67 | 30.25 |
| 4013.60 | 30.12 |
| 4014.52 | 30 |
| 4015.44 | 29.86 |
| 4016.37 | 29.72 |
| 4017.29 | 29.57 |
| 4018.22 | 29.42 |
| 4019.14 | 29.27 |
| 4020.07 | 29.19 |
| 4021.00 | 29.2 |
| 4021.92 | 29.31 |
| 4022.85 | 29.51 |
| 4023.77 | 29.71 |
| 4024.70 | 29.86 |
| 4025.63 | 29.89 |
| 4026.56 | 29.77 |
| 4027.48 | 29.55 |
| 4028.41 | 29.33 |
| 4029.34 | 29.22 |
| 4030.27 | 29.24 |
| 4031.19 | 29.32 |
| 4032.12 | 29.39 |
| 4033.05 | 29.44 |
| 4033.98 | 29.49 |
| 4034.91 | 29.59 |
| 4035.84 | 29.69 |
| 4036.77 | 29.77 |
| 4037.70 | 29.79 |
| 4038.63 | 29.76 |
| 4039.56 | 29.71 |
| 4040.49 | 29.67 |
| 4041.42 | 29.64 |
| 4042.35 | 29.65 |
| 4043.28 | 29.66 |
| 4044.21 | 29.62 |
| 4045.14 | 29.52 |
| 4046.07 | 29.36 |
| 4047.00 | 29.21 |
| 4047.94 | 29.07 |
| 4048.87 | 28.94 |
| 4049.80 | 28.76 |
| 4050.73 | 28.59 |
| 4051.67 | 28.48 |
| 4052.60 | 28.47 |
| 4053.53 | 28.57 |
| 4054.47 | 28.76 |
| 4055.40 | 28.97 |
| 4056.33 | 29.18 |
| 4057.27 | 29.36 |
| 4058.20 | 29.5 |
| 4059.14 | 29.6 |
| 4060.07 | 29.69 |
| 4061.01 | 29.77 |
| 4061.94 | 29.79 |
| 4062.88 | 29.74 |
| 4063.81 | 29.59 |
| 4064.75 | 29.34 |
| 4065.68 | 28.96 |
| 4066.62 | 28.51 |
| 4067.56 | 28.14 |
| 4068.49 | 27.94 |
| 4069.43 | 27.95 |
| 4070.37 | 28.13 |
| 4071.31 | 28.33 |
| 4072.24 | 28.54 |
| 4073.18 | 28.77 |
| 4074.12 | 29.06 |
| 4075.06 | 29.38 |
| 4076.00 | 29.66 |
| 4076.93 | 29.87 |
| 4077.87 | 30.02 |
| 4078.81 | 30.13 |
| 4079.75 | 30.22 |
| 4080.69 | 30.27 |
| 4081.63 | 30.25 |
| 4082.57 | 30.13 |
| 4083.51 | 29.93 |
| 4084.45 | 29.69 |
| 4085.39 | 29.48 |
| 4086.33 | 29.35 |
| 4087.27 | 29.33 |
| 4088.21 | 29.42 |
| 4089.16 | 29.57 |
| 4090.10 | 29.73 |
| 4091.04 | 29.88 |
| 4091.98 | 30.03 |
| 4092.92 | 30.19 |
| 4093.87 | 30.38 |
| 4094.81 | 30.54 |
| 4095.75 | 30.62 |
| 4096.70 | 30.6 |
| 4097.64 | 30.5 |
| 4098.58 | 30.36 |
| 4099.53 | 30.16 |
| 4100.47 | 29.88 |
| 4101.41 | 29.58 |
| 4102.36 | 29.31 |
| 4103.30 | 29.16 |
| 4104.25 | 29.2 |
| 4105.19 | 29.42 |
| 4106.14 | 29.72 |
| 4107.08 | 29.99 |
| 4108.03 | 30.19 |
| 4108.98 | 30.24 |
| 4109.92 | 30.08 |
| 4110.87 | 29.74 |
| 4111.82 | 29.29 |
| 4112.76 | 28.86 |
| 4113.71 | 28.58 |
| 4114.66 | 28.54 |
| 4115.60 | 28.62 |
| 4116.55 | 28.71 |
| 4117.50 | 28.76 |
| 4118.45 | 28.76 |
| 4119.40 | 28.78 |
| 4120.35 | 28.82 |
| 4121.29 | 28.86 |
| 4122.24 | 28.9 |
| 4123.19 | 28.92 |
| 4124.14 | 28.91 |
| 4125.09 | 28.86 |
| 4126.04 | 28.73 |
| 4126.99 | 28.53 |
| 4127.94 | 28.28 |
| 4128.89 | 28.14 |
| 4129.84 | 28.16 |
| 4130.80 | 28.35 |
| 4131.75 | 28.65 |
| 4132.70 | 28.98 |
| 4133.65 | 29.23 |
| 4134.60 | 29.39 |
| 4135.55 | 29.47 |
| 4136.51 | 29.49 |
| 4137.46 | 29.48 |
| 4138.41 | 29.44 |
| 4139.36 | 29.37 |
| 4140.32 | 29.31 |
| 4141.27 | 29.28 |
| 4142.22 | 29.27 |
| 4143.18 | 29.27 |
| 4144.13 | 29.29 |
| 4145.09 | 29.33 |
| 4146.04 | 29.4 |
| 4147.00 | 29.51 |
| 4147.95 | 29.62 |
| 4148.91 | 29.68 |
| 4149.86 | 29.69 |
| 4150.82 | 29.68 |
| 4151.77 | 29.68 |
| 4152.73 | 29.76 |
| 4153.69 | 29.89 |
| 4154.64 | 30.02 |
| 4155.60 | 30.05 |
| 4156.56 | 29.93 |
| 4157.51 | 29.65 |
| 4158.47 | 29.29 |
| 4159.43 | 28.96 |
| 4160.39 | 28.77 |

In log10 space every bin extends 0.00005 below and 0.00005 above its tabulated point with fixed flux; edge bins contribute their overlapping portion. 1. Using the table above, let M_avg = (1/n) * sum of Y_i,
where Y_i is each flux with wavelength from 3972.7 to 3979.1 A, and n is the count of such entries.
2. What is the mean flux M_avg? 30.08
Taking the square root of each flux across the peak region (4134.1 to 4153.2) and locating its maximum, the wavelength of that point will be 4152.73 A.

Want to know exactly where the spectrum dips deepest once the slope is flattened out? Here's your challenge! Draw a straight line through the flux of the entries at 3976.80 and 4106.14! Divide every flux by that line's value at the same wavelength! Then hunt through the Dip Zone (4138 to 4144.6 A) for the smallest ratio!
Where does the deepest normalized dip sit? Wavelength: 4142.22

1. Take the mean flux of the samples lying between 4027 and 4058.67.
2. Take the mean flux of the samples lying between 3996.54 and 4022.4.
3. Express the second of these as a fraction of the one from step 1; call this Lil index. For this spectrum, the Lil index 1.02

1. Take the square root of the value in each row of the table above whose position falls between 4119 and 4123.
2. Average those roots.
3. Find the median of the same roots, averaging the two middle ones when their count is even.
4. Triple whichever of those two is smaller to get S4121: 16.1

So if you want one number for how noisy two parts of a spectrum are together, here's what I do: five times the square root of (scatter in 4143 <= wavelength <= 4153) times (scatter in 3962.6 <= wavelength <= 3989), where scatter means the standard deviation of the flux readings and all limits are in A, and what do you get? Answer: 1.6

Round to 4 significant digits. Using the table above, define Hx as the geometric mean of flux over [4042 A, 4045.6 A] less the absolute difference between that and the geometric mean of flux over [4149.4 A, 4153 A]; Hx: 29.52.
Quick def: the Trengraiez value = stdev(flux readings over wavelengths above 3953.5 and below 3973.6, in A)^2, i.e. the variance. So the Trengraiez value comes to 0.13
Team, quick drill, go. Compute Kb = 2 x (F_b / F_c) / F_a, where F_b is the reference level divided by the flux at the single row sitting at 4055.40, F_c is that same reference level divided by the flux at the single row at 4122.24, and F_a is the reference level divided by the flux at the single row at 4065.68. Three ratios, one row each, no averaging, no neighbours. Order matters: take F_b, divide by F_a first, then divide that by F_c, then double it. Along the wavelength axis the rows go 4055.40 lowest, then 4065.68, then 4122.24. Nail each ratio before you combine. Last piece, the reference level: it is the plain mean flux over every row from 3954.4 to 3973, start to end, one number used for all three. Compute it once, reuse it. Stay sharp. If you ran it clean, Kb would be 1.92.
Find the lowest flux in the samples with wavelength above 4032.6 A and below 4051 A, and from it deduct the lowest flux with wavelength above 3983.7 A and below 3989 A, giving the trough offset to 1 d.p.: -2.1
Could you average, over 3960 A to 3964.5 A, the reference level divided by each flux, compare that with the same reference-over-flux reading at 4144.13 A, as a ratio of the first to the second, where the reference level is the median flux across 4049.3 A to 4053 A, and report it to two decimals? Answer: 0.98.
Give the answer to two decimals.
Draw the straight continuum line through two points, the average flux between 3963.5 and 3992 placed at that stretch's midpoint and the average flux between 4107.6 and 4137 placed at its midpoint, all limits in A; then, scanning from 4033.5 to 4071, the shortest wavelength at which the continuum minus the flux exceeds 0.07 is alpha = 4033.98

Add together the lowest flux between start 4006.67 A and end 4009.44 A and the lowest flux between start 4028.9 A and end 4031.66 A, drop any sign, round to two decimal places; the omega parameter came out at 59.35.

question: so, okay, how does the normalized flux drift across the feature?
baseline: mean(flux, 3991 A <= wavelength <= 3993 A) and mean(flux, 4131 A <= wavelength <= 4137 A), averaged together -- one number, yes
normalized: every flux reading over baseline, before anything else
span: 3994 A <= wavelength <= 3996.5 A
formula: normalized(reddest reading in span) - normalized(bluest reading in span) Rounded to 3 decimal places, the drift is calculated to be -0.010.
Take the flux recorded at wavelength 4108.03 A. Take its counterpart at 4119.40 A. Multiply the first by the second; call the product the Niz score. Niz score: 869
